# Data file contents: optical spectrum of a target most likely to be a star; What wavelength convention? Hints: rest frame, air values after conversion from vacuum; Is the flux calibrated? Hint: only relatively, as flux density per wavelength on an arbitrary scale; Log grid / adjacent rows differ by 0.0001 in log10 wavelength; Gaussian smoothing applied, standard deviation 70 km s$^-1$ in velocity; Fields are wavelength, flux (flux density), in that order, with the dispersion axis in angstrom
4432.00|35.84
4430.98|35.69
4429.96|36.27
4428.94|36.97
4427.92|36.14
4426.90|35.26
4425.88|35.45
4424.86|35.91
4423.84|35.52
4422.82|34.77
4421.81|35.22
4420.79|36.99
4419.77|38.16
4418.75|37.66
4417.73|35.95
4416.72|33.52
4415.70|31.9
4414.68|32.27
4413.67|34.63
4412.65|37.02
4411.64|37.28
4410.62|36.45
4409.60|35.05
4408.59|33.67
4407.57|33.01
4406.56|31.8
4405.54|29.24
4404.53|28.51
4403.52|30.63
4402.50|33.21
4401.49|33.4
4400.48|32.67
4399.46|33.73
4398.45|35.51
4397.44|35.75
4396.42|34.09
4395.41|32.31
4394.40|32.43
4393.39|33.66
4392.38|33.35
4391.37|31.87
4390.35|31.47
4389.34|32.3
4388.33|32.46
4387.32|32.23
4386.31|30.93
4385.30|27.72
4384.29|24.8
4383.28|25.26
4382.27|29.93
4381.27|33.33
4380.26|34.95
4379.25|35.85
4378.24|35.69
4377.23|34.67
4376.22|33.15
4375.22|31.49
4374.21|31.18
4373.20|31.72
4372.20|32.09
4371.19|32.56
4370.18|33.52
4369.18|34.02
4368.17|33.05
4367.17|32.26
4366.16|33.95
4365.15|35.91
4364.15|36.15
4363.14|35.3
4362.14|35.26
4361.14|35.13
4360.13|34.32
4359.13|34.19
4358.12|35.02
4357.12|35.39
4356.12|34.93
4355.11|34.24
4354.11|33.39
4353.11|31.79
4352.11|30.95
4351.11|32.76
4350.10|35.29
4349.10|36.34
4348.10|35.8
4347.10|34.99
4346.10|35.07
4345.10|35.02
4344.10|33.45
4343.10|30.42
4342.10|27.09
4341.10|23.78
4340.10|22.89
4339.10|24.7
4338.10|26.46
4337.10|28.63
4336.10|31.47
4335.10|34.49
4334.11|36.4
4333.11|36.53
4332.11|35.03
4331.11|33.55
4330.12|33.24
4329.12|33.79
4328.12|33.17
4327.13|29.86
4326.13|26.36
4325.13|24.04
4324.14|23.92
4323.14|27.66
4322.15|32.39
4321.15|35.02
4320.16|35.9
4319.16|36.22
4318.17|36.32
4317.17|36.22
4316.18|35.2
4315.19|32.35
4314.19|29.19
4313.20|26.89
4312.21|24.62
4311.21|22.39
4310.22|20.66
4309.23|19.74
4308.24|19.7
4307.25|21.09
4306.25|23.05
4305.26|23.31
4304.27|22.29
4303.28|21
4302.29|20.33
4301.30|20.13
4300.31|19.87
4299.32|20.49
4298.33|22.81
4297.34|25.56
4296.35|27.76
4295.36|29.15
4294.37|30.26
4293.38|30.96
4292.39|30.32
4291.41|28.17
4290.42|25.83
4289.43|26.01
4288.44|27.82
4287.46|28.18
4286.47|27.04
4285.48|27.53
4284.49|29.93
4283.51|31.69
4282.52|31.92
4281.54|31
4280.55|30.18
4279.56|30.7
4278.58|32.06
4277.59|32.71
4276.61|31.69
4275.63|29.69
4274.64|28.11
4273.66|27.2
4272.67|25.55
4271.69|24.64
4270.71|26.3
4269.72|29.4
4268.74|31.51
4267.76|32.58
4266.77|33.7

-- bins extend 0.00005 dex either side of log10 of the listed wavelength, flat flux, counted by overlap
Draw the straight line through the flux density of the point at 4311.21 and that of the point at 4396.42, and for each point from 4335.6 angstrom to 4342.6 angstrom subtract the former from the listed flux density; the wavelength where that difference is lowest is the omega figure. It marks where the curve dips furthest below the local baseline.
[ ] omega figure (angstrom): 4340.10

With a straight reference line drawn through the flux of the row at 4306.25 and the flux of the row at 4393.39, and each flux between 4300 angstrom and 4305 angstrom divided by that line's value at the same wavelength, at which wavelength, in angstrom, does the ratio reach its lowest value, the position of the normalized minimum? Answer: 4300.31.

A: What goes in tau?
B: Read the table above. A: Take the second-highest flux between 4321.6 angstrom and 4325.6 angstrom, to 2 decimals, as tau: 27.66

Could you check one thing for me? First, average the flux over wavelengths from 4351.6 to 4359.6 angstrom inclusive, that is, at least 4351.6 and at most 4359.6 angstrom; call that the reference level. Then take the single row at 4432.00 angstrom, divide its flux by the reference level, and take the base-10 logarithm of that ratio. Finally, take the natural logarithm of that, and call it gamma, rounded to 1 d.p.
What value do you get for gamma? -3.6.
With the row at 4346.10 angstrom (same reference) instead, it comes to -4.1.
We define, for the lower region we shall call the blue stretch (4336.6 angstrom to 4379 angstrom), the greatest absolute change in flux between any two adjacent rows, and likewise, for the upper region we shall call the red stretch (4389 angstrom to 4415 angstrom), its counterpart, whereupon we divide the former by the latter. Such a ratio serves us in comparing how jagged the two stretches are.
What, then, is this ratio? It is 1.3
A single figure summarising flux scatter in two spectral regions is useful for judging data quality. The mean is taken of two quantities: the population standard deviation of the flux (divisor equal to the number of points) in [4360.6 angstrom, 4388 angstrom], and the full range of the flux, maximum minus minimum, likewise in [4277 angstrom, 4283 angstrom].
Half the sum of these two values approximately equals 2.7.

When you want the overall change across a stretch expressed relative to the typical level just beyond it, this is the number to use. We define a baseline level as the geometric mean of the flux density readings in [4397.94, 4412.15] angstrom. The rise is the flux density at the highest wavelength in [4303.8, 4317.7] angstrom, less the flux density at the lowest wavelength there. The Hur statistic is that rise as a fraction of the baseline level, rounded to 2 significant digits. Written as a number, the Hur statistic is 0.42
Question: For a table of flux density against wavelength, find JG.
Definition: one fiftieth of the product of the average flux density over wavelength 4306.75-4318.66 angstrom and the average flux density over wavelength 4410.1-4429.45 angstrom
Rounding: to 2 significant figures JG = 19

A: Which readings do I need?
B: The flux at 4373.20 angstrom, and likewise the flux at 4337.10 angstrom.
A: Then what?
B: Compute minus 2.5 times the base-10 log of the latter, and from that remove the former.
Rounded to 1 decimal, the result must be -35.4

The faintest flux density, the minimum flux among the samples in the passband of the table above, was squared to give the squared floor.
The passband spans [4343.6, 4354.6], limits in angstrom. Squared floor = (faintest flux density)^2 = 958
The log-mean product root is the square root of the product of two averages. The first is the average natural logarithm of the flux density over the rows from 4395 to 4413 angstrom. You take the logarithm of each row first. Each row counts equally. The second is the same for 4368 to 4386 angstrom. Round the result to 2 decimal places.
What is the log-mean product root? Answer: 3.48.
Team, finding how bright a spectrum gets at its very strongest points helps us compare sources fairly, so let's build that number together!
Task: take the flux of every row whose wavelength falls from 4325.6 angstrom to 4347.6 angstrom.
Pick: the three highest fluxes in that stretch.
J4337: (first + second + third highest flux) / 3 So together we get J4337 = 36.0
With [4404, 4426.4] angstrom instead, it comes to 37.7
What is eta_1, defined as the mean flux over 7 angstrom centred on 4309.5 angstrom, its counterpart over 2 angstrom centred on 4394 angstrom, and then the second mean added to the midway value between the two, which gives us 60.4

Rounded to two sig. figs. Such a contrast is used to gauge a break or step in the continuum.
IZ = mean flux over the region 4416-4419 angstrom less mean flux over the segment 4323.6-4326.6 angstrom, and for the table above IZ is 11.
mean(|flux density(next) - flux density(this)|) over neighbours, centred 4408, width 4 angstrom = 1.08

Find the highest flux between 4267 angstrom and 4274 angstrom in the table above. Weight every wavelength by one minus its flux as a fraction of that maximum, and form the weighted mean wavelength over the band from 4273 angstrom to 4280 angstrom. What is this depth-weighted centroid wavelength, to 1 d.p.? 4275.3 angstrom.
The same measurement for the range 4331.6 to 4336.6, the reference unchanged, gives 4333.3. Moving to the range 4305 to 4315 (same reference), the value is 4309.2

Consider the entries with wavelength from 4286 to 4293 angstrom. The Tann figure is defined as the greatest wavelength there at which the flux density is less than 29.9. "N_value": 4291.41 angstrom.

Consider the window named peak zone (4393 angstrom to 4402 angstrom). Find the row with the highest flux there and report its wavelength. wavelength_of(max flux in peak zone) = 4397.44 angstrom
